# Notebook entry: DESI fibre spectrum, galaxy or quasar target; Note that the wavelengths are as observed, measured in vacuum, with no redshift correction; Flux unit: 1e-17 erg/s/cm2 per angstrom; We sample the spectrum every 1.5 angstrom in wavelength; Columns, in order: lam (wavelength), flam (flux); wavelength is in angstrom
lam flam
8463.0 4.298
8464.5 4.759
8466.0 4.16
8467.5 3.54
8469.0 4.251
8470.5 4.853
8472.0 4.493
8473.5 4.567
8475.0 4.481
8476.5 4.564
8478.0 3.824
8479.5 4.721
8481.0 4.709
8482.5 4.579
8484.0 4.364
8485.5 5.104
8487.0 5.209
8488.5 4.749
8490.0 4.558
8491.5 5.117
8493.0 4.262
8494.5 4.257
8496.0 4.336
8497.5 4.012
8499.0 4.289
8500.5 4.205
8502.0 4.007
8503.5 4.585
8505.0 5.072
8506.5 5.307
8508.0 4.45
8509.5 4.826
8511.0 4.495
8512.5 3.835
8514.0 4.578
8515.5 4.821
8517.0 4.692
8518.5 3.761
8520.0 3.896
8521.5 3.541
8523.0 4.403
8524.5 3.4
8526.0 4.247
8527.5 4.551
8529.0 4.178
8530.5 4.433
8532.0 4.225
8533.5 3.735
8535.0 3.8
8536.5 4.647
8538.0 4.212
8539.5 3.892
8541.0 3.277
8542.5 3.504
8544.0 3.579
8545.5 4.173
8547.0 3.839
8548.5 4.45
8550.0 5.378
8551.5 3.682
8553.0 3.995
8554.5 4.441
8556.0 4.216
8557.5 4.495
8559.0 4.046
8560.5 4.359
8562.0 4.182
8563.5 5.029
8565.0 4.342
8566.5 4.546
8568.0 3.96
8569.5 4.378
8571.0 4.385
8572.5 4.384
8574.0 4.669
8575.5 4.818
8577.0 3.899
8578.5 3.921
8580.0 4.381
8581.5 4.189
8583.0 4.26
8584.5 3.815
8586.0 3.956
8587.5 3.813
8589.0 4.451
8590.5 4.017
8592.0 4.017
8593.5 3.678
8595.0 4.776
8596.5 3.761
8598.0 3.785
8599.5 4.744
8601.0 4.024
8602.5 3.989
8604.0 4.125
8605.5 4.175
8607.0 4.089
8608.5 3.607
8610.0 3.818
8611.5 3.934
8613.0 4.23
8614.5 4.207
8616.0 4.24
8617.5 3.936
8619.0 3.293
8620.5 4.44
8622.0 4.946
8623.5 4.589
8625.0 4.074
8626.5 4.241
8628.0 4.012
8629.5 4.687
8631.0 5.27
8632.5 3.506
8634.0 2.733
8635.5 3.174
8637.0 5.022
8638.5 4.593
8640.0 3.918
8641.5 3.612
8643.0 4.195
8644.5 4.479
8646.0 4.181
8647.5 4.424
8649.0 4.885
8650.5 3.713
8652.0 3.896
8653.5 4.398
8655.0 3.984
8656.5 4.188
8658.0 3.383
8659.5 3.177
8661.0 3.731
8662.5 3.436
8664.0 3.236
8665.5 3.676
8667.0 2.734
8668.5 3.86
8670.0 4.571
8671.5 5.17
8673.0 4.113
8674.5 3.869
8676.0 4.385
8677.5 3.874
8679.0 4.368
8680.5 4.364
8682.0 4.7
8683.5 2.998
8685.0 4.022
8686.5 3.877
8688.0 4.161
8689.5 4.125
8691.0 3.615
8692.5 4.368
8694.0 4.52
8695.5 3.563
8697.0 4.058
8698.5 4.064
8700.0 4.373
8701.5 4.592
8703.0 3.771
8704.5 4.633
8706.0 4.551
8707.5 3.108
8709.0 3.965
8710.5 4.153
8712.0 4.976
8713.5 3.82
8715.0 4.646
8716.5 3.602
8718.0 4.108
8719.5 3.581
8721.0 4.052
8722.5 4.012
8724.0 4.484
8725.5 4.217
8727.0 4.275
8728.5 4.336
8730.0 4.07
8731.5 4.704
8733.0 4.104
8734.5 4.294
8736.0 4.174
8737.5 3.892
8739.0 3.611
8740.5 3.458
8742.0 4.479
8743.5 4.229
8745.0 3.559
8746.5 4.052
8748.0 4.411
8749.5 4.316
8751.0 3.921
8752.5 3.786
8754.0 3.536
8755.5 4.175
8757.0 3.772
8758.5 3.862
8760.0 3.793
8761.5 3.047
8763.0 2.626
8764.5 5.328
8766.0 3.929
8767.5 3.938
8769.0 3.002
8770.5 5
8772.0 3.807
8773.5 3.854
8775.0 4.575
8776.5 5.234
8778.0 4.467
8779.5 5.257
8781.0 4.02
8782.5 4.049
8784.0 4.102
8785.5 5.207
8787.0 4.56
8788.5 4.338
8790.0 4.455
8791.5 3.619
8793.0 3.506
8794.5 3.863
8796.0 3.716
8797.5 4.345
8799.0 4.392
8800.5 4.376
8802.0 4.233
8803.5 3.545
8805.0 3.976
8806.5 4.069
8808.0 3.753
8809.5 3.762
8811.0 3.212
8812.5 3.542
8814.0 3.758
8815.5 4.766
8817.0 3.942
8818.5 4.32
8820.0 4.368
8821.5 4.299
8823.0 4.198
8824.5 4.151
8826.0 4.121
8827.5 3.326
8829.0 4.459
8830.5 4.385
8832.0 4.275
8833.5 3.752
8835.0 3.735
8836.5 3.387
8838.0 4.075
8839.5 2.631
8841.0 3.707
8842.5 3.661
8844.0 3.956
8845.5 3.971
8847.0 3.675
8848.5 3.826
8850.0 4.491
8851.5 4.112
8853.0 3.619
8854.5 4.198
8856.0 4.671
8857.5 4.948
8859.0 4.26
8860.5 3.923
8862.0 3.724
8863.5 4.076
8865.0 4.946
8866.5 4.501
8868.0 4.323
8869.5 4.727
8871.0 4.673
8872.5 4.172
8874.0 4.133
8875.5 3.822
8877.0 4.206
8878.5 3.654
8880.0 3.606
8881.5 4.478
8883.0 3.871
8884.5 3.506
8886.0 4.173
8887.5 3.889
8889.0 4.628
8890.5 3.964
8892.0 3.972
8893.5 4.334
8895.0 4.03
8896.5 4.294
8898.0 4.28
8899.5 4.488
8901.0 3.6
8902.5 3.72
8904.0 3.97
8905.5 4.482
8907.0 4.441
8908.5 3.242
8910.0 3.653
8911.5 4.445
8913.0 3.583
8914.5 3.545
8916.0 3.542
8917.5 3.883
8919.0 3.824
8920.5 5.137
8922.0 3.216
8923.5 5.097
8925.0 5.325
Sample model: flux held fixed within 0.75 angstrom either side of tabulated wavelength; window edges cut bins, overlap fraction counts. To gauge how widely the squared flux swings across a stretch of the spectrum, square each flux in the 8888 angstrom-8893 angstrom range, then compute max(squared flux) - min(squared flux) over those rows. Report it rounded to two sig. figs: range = 5.7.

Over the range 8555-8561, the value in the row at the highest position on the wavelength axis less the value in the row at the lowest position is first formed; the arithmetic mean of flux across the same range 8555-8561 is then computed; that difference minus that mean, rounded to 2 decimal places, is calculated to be -4.14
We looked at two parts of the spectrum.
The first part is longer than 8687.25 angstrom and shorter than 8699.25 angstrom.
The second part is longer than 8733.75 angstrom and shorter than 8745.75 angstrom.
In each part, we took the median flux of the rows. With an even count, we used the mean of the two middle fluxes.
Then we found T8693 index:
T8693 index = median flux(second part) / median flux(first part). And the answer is 0.98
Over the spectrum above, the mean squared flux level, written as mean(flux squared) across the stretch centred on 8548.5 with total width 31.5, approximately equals 17.4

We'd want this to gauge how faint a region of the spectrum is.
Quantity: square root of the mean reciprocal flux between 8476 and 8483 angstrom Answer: 0.474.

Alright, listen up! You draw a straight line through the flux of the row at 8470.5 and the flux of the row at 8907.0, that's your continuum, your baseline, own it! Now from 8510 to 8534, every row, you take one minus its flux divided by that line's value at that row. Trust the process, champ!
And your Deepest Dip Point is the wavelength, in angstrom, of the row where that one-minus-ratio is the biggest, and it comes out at 8524.5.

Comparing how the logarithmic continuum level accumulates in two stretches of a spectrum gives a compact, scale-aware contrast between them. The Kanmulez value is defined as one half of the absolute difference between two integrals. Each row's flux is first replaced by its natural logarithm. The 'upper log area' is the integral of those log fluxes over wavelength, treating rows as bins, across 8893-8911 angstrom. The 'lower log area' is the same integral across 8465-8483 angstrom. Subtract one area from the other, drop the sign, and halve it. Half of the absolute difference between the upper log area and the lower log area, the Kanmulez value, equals 0.8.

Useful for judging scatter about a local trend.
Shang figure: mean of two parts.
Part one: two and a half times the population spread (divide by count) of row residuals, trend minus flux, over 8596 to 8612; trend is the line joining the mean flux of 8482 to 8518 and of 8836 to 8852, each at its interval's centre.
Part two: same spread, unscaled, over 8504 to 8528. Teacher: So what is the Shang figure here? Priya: 0.62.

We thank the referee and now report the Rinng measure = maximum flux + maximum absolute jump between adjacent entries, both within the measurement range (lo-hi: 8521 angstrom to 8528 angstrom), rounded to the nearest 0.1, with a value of 5.6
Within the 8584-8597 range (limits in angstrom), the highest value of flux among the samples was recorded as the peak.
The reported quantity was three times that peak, 14.3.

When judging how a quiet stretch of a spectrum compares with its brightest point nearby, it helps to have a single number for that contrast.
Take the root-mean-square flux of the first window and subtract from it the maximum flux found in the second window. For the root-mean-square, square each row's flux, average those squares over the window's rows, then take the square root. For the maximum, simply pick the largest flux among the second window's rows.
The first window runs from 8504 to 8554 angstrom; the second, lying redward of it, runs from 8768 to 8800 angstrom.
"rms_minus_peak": -1.02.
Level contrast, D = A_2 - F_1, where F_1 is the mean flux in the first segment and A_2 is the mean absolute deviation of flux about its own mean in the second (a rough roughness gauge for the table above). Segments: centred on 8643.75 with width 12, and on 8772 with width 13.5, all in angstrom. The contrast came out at -3.74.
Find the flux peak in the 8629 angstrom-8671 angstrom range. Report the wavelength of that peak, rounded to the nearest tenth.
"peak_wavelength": 8631.0 angstrom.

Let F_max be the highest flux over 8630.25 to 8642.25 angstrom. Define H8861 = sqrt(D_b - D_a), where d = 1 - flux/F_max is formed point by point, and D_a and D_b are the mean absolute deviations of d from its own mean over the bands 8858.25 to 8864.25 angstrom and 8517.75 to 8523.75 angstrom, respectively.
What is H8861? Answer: 0.123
